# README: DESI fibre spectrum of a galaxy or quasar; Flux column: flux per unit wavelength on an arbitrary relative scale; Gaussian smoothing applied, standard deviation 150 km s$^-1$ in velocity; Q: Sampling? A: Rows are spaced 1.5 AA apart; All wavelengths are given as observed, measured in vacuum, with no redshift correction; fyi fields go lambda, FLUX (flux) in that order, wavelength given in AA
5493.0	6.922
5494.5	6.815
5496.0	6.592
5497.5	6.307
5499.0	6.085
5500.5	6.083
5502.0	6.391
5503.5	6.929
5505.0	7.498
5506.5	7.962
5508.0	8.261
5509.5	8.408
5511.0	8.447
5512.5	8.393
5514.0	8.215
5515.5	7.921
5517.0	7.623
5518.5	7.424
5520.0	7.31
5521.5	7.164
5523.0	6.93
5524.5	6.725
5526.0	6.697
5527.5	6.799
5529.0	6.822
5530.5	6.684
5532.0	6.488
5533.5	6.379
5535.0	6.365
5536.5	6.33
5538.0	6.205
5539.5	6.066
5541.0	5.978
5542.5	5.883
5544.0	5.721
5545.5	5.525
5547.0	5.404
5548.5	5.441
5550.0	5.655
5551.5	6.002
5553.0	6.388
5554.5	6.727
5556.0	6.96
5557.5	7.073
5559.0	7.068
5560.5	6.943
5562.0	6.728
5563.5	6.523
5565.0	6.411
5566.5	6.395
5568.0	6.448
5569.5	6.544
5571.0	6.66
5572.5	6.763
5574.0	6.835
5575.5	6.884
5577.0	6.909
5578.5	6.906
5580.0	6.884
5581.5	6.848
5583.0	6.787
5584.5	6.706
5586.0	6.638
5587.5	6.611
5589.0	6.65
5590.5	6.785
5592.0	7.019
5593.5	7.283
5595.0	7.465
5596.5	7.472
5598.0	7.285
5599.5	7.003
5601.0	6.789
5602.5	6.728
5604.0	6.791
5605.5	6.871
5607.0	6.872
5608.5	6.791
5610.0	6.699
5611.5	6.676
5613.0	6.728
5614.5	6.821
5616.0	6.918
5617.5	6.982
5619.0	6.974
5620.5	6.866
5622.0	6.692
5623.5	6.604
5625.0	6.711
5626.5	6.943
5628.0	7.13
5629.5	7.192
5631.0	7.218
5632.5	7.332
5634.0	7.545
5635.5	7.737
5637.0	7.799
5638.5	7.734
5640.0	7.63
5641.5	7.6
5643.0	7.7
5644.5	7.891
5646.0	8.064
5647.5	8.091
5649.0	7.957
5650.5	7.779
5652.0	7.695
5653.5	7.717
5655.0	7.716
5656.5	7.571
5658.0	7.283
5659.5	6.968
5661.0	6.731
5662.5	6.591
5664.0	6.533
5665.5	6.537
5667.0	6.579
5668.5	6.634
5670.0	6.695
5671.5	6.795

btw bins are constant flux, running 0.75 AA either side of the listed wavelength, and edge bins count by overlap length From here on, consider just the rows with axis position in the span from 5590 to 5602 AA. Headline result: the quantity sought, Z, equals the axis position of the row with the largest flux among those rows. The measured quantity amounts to 5596.5 AA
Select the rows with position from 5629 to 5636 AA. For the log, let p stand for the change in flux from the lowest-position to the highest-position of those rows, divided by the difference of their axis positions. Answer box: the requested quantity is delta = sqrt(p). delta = 0.30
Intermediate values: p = 0.091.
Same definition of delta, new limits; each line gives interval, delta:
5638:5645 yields 0.16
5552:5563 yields 0.19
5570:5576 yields 0.22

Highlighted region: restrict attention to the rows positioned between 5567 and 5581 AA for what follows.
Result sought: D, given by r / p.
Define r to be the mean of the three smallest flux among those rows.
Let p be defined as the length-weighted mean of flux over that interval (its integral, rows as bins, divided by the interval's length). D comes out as 0.97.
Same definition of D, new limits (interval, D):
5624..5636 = 0.96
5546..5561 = 0.87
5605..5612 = 0.99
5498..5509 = 0.88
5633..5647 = 0.98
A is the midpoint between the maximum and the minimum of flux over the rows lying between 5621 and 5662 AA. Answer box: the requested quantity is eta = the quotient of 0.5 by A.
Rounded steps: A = 7.3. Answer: 0.0681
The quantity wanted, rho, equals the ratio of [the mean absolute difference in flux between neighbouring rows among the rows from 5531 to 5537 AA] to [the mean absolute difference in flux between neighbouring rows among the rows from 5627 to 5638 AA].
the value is 0.5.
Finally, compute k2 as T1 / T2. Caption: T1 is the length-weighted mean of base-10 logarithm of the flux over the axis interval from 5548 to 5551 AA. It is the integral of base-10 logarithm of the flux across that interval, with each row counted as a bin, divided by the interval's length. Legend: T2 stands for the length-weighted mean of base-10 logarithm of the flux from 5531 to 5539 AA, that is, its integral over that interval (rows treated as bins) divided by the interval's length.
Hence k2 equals 0.93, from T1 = 0.75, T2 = 0.803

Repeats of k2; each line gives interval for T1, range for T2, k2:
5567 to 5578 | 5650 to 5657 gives 0.93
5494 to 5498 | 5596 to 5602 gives 0.96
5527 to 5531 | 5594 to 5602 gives 0.97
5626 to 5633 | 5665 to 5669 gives 1.04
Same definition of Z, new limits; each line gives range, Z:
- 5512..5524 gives 5512.5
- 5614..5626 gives 5617.5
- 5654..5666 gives 5655.0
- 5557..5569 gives 5557.5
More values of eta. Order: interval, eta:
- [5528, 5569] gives 0.0801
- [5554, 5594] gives 0.0731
